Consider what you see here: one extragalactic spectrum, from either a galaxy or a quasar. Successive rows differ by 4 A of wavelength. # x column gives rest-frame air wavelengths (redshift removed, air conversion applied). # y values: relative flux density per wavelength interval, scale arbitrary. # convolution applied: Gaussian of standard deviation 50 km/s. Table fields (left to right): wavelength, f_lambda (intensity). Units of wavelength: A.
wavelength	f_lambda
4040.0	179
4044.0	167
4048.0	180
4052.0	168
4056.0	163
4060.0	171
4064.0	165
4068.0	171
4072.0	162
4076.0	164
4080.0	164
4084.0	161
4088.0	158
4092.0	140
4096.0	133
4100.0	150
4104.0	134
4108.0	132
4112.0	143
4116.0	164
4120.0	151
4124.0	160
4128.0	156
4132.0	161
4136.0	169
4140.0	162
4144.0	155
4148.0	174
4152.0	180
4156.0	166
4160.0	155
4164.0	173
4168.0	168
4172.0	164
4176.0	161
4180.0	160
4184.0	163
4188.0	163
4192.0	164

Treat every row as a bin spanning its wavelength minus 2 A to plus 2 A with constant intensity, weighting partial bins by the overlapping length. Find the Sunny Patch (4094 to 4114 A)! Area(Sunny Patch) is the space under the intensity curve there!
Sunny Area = 2768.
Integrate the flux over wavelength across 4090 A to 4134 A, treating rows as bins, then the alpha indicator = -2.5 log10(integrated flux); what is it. -9.5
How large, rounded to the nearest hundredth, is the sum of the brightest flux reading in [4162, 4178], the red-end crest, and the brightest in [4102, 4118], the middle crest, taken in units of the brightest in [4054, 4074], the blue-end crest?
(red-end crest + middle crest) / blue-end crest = 1.97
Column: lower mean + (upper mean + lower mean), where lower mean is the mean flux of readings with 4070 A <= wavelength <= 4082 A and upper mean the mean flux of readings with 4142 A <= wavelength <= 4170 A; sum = 494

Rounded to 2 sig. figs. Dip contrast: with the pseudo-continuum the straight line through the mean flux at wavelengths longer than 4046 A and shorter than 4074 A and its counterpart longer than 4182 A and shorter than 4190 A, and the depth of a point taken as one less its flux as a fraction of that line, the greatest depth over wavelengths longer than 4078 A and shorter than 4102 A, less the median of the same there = 0.13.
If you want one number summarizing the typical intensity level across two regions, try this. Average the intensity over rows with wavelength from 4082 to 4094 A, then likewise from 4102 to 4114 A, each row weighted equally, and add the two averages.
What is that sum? 289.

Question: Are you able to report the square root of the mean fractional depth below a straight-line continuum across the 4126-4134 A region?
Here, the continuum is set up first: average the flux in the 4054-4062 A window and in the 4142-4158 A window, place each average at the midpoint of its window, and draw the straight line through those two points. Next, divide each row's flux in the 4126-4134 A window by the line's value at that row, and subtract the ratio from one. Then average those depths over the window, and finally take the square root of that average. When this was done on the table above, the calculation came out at 0.24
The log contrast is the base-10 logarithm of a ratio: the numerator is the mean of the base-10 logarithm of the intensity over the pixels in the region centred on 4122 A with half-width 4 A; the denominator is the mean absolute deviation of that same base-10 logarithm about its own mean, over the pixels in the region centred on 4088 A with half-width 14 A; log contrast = 1.87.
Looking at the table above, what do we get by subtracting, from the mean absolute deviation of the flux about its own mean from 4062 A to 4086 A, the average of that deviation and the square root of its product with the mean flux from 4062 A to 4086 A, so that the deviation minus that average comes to -8.63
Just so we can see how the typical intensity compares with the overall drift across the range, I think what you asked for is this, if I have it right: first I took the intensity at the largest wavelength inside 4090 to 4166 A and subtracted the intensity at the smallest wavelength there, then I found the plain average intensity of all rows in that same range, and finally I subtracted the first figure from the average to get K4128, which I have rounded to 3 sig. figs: 123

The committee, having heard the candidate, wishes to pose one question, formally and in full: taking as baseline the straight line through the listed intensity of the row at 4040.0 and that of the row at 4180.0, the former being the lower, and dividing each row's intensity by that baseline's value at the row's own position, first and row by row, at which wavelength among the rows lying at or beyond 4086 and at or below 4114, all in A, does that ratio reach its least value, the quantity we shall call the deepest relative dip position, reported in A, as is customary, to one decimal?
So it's 4096.0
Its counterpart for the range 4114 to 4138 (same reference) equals 4120.0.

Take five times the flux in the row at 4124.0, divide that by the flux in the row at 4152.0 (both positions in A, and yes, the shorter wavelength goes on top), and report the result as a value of 4.4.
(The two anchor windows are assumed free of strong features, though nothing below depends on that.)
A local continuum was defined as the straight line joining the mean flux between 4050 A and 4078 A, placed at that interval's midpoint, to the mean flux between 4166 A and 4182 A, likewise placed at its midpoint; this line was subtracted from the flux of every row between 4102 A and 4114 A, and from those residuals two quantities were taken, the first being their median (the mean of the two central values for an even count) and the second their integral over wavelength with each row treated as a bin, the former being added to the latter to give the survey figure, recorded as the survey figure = -376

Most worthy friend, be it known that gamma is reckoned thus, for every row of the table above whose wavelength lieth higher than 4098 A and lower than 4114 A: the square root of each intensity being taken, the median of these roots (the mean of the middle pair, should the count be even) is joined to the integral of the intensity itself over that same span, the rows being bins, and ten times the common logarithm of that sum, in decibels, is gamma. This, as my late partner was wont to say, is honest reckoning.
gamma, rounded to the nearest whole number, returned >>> 34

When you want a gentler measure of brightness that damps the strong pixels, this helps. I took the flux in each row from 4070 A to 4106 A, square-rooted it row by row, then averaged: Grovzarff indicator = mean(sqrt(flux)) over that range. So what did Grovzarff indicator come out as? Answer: 12.3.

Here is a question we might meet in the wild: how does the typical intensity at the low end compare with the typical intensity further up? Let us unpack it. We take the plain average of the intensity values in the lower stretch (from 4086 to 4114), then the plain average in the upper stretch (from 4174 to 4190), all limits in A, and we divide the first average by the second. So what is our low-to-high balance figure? 0.87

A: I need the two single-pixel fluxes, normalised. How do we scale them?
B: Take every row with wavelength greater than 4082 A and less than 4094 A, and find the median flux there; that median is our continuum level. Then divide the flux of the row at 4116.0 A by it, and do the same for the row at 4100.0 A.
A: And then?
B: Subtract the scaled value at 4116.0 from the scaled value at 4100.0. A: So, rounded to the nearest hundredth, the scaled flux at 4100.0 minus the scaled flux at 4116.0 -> -0.09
